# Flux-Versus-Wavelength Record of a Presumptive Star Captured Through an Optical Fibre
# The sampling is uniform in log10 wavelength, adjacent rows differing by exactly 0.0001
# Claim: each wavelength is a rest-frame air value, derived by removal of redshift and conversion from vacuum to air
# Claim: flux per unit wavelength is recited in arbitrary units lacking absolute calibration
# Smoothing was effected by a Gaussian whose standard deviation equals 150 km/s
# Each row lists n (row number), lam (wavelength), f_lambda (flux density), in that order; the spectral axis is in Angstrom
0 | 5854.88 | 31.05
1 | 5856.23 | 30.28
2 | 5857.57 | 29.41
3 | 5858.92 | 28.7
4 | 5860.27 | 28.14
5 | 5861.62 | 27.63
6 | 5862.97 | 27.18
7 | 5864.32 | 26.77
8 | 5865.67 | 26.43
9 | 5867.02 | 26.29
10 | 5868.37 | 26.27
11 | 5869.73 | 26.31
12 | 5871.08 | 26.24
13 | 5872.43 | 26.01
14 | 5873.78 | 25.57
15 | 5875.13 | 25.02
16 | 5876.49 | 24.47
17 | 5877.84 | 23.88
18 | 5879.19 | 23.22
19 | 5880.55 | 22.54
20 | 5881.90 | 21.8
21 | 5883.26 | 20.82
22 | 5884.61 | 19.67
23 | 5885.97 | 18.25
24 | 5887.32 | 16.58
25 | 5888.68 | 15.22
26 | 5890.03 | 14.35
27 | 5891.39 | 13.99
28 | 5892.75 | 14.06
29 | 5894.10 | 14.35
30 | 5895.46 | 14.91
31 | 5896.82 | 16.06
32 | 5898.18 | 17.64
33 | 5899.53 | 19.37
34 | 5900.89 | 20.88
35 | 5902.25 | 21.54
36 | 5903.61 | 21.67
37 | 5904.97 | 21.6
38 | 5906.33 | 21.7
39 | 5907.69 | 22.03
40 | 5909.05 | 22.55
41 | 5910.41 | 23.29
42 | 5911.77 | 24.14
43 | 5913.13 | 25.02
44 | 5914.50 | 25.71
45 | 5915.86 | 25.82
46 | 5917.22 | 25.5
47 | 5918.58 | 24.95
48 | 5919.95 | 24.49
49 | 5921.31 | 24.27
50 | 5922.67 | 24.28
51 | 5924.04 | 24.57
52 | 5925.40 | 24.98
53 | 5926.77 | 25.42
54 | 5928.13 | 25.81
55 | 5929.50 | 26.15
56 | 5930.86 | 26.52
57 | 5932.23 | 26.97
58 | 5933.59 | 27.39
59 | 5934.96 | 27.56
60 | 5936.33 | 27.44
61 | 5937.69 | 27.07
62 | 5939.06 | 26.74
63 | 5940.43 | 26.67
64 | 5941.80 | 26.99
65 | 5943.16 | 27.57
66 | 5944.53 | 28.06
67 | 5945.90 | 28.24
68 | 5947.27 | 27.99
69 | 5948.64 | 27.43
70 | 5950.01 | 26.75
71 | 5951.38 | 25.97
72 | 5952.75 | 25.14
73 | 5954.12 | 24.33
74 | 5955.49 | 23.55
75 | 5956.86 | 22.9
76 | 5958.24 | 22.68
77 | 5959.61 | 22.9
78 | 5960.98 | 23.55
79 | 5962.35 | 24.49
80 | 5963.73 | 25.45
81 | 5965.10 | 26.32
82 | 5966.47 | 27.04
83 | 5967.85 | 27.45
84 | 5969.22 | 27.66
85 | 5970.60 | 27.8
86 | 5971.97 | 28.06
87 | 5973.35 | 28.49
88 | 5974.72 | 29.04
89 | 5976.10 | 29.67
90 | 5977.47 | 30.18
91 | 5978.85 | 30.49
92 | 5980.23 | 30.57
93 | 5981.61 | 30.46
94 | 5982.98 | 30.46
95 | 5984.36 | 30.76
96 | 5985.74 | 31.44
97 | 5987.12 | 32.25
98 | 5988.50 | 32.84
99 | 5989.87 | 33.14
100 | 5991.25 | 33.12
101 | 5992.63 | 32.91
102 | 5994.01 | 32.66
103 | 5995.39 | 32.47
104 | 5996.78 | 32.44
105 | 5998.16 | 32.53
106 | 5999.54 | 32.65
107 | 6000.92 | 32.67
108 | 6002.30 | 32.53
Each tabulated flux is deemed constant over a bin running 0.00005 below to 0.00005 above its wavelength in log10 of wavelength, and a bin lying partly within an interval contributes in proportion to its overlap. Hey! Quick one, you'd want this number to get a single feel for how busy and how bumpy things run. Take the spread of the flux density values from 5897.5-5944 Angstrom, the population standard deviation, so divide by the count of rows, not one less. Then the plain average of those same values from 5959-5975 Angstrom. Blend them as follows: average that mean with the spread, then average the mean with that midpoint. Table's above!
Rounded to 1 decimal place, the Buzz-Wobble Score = 20.5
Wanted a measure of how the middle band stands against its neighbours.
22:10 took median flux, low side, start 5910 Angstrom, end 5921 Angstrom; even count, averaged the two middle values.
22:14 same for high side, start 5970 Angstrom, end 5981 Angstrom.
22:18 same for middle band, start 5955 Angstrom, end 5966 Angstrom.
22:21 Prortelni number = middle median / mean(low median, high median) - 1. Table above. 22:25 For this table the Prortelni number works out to -0.13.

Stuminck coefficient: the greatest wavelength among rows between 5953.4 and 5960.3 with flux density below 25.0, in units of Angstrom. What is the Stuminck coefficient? 5959.61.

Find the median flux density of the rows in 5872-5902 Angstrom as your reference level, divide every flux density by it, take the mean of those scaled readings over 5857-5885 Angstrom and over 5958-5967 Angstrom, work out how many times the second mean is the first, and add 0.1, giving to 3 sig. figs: 1.07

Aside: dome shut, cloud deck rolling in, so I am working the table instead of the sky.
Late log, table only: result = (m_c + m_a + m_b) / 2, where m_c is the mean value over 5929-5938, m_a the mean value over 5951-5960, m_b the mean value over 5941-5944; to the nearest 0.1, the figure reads 39.1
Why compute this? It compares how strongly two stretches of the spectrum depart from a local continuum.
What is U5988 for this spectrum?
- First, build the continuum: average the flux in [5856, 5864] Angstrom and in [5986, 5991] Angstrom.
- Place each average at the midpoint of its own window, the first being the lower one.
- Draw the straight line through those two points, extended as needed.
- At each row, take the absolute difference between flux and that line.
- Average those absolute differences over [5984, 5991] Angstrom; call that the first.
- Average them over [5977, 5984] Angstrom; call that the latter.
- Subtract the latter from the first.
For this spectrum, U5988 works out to -1.3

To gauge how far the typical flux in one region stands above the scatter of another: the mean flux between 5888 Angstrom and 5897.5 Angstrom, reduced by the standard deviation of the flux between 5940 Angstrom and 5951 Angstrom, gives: 14.1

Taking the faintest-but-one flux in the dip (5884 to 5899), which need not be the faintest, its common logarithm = 1.15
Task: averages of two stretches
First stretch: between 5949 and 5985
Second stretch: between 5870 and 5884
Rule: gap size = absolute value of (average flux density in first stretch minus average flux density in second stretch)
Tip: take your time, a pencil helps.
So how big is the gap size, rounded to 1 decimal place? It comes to 3.0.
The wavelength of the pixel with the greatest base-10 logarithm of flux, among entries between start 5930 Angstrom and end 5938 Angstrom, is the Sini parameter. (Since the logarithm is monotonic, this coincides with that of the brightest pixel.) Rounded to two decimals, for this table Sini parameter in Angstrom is 5934.96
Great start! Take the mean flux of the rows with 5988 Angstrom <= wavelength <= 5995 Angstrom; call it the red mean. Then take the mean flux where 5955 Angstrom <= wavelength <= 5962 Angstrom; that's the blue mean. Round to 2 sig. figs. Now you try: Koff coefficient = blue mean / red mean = 0.70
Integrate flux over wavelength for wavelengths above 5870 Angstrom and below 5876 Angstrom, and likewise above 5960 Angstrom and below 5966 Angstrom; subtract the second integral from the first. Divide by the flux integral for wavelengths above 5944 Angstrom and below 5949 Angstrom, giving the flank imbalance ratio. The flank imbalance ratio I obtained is 0.0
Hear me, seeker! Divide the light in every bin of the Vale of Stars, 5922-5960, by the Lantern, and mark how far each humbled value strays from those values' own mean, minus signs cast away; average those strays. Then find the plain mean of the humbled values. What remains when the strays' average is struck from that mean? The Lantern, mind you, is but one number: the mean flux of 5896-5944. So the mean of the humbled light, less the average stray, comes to 1.01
